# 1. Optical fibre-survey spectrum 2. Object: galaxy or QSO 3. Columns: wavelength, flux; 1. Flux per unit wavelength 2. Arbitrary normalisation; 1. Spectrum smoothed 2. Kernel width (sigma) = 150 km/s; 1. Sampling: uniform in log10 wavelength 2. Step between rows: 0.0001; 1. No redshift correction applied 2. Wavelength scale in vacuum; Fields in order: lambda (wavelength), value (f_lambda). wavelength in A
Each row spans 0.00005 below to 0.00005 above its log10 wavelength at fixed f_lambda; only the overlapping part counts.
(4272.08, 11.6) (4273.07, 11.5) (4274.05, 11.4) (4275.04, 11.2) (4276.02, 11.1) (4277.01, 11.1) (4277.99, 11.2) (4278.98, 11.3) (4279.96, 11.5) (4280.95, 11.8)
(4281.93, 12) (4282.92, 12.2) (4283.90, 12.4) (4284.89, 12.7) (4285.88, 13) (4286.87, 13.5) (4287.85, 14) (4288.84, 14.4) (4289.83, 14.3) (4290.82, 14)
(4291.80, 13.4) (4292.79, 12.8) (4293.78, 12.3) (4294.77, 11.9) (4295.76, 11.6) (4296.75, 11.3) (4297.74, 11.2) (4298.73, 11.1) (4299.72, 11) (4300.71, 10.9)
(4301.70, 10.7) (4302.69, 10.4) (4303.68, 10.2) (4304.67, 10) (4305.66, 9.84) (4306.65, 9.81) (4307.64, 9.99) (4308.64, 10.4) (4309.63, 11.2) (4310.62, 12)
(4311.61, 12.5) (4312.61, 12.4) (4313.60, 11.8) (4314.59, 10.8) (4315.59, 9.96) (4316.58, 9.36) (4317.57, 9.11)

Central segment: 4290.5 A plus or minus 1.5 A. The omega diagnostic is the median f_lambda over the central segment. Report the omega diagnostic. 14.0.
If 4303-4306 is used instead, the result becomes 10.0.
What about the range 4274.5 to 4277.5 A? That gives 11.1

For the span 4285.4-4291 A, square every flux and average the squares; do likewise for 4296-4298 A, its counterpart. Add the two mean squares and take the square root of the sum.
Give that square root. 17.9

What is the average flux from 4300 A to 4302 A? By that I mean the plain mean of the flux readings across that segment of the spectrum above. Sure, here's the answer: 10.8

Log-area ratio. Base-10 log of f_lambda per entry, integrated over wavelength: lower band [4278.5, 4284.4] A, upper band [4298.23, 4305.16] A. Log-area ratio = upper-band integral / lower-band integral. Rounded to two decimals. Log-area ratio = 1.12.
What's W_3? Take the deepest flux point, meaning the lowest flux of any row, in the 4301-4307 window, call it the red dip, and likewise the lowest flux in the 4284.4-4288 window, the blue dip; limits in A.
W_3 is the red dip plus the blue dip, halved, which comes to 11.3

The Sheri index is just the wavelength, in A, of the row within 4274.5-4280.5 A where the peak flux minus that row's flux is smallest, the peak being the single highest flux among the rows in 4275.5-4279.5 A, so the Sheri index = 4279.96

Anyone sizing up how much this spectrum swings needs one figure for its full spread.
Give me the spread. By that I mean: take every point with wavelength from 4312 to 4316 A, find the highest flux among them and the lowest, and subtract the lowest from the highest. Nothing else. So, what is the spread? 2.4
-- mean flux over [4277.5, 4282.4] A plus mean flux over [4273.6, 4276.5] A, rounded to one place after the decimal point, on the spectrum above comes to 22.8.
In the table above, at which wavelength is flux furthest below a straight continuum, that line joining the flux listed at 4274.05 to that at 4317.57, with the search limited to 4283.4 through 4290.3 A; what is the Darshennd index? 4283.90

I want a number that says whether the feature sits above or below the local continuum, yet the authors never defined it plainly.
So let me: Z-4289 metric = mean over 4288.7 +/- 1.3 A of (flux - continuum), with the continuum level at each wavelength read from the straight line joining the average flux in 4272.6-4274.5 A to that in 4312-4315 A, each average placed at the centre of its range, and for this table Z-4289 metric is 2.7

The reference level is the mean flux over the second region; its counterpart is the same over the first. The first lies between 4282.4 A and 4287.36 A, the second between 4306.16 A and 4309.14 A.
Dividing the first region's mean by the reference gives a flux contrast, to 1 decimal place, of 1.3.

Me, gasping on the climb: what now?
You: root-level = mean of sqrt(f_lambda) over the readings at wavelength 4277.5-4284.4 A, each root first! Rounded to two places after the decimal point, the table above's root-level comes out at 3.43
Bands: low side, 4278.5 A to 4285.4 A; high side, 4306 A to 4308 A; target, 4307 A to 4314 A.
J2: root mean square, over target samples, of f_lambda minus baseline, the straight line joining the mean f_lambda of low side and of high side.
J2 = 2.1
